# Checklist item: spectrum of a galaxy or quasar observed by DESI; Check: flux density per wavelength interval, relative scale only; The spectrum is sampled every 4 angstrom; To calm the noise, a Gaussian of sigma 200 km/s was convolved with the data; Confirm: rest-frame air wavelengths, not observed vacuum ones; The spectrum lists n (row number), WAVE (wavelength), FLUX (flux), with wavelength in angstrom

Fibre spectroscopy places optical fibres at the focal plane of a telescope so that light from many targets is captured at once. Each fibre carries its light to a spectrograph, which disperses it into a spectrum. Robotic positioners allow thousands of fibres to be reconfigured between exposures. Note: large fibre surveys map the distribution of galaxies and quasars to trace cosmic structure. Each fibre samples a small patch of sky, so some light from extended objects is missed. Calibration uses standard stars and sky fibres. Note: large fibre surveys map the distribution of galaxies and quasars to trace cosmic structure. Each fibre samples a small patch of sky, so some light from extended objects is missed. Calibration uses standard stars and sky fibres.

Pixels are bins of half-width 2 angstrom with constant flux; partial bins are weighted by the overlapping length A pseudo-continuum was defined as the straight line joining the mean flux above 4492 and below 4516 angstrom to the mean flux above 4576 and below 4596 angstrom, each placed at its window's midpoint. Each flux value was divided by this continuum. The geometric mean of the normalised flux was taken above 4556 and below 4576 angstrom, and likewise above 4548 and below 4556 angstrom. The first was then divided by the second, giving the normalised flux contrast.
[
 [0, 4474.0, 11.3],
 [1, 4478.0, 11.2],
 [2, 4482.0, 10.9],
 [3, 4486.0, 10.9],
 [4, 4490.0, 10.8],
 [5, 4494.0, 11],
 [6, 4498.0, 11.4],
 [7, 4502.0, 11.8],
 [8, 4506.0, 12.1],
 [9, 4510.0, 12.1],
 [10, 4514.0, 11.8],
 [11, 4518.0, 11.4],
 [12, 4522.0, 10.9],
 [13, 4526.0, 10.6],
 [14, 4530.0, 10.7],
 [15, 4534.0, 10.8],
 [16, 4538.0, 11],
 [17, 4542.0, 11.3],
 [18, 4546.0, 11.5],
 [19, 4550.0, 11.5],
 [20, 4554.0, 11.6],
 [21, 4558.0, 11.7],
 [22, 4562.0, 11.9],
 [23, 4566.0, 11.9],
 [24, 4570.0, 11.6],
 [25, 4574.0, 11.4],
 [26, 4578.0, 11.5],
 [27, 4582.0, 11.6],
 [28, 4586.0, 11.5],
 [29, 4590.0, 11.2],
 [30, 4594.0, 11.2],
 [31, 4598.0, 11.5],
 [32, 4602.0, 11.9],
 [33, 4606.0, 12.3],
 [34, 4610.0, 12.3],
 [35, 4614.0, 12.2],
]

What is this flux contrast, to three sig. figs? 1.02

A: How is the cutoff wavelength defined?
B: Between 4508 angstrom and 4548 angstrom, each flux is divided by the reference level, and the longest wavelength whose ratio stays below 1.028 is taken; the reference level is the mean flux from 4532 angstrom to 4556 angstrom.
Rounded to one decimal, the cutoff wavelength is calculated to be 4546.0 angstrom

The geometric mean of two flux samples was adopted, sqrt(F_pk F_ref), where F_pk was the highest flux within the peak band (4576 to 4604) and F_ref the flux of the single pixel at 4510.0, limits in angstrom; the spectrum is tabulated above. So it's 12.0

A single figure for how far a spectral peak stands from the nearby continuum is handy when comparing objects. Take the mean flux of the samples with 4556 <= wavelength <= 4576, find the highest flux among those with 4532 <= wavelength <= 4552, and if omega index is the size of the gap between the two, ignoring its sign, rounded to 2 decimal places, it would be 0.20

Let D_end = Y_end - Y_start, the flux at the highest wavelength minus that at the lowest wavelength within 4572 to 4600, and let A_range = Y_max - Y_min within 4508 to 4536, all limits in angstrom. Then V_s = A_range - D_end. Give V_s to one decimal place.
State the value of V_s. 1.4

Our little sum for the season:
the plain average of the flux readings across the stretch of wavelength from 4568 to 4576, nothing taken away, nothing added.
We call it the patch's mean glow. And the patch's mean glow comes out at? 11.5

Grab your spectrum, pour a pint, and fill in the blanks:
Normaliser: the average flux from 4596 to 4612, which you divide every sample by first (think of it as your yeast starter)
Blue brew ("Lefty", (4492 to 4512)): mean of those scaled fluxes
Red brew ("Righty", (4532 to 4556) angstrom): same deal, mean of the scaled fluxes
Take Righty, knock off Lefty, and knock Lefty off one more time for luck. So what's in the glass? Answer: -1.01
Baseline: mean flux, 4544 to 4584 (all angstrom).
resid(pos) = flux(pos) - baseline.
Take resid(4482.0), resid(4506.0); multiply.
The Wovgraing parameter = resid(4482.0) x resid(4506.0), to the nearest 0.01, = -0.35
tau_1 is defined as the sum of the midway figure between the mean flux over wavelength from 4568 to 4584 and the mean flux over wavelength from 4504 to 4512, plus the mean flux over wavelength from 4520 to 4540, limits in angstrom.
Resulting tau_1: 22.61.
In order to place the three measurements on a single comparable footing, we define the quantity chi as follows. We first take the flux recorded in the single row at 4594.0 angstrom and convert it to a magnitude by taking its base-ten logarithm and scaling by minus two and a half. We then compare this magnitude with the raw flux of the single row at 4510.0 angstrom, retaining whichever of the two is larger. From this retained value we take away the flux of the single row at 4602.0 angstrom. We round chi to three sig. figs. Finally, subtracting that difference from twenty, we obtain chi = 19.8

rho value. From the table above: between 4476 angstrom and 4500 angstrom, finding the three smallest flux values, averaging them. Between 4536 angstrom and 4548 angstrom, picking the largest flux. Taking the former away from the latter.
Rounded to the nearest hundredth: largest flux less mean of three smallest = 0.63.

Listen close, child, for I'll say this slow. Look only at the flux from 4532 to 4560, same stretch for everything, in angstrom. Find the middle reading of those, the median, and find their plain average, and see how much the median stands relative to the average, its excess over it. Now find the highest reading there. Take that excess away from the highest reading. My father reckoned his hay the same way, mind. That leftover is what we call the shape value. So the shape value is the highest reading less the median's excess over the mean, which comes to 11.5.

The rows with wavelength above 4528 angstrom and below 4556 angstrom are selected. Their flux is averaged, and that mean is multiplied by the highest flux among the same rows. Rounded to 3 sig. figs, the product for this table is 130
